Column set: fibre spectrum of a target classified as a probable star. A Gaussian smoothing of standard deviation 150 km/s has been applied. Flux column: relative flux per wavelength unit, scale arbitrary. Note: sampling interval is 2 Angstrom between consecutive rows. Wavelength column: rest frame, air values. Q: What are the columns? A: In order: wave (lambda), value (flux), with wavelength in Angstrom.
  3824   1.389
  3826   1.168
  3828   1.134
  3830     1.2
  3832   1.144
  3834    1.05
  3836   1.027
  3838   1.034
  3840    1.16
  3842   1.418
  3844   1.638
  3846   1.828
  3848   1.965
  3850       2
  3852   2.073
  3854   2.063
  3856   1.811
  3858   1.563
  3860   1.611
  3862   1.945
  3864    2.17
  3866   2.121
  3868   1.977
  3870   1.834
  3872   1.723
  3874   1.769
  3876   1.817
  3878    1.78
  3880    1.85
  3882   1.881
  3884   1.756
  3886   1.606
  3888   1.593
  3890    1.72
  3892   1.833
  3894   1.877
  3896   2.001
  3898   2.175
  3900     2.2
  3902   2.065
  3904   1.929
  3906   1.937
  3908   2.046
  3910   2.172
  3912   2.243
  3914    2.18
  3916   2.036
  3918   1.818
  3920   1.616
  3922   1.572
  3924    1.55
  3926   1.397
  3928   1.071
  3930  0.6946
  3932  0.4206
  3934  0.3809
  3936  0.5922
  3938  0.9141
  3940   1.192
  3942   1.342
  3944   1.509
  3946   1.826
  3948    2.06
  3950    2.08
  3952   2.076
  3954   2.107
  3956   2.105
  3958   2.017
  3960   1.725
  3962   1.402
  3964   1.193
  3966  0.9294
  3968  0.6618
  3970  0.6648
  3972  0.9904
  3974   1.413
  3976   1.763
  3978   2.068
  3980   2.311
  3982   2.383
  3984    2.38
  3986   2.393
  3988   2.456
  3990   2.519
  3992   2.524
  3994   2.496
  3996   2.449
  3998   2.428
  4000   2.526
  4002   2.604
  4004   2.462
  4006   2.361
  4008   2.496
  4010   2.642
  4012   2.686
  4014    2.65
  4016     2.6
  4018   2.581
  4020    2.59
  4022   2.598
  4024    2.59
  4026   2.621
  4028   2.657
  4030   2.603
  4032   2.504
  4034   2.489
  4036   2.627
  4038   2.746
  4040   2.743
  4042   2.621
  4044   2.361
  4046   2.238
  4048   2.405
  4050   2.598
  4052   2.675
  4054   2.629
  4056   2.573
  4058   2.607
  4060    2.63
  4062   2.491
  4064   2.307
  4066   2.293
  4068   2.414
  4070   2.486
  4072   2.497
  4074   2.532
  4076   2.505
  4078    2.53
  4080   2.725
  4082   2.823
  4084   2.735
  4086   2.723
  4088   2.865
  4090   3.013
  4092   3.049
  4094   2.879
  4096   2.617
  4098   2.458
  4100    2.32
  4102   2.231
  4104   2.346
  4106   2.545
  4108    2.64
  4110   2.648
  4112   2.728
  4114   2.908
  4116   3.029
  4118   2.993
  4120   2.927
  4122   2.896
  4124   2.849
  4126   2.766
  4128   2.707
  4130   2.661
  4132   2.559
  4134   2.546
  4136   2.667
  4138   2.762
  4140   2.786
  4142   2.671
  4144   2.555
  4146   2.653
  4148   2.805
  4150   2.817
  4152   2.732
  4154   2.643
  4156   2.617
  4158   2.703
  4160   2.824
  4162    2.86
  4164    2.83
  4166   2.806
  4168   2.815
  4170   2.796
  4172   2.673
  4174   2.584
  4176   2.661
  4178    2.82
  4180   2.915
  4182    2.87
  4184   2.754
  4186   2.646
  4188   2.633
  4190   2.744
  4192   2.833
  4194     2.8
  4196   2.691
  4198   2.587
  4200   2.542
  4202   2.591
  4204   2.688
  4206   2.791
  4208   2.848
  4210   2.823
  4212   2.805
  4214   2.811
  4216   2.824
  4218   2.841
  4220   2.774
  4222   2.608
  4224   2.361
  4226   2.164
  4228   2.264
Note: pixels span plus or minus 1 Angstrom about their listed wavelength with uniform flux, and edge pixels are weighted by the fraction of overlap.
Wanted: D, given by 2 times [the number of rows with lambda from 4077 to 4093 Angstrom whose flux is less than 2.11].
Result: 0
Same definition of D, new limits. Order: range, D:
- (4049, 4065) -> 0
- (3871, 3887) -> 16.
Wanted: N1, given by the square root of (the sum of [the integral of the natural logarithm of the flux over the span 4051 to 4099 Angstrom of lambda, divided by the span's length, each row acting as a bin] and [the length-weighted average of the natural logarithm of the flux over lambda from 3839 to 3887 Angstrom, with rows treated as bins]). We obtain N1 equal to 1.24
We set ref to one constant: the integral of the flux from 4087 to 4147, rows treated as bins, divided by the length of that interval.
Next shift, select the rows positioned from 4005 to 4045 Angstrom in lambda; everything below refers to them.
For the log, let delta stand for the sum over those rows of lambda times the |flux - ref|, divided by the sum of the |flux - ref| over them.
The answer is 4024.6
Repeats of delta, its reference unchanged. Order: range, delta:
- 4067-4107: 4089.3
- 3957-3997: 3970.7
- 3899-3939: 3924.5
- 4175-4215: 4195.0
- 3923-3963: 3939.6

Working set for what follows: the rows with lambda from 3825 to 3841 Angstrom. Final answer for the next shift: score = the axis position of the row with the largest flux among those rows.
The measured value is 3830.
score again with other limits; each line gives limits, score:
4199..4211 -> 4208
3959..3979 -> 3978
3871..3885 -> 3882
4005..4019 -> 4012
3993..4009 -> 4002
